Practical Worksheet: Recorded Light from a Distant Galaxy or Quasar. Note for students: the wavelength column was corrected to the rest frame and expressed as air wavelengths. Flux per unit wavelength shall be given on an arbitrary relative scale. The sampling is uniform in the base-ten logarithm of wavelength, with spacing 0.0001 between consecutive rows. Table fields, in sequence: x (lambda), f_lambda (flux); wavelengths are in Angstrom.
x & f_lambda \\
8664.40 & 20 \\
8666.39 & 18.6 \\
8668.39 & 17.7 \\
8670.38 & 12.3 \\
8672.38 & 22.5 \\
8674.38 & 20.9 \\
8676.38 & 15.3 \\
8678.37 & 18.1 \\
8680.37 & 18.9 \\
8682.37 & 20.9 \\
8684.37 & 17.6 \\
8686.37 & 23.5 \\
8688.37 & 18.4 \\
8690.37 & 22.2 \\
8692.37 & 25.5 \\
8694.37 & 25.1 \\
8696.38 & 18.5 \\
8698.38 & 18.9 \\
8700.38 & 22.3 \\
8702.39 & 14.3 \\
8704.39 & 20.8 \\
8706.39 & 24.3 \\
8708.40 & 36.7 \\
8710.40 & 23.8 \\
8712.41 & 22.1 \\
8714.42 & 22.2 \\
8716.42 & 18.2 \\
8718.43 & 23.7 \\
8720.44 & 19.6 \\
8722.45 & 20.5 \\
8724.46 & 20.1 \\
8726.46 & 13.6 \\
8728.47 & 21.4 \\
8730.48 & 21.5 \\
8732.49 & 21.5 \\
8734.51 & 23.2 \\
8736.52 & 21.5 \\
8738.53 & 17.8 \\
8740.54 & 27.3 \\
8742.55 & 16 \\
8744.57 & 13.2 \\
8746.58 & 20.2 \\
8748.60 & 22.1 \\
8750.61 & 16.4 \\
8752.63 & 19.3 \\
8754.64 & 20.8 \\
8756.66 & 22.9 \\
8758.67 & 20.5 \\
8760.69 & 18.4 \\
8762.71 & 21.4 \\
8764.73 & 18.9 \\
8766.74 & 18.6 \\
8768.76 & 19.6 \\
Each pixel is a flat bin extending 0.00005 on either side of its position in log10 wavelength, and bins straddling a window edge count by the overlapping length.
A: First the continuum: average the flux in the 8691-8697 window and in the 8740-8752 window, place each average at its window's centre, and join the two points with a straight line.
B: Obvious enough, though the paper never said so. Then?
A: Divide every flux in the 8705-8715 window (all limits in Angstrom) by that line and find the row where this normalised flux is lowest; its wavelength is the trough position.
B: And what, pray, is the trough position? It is 8712.41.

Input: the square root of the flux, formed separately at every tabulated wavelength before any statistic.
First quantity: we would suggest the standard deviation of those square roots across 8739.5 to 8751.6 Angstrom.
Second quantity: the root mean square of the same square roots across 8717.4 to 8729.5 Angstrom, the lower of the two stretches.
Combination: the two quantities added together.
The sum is 5.0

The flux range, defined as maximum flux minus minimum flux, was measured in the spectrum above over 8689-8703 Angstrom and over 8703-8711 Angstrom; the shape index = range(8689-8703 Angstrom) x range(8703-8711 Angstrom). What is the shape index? 178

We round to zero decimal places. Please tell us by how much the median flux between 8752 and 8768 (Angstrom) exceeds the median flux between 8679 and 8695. -2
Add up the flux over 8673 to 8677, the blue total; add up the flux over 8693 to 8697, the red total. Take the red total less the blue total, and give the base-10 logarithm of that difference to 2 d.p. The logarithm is 0.87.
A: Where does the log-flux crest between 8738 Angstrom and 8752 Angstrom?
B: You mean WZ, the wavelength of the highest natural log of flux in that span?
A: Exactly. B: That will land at 8740.54 Angstrom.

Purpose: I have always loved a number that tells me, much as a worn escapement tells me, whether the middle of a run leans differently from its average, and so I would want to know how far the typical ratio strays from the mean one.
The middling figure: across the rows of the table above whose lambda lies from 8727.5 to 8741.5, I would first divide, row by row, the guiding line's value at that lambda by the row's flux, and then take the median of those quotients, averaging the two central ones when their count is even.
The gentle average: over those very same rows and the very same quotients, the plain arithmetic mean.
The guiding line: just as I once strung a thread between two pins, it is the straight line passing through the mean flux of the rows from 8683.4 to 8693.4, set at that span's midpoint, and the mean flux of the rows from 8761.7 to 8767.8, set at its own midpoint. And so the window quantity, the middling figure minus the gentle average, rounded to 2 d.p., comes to 0.01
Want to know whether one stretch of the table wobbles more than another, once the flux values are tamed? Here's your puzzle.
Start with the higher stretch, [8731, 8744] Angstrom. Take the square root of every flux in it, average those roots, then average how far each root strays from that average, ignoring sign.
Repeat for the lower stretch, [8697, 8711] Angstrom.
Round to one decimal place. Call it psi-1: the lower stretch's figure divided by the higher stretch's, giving 1.4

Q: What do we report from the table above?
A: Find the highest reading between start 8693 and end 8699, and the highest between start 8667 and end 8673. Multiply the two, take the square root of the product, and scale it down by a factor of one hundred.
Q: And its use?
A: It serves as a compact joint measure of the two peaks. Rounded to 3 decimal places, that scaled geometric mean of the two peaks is 0.238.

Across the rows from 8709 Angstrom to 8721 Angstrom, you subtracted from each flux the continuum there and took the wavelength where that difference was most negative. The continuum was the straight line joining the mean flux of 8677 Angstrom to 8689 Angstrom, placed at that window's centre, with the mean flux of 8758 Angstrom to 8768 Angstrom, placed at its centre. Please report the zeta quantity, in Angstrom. 8716.42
